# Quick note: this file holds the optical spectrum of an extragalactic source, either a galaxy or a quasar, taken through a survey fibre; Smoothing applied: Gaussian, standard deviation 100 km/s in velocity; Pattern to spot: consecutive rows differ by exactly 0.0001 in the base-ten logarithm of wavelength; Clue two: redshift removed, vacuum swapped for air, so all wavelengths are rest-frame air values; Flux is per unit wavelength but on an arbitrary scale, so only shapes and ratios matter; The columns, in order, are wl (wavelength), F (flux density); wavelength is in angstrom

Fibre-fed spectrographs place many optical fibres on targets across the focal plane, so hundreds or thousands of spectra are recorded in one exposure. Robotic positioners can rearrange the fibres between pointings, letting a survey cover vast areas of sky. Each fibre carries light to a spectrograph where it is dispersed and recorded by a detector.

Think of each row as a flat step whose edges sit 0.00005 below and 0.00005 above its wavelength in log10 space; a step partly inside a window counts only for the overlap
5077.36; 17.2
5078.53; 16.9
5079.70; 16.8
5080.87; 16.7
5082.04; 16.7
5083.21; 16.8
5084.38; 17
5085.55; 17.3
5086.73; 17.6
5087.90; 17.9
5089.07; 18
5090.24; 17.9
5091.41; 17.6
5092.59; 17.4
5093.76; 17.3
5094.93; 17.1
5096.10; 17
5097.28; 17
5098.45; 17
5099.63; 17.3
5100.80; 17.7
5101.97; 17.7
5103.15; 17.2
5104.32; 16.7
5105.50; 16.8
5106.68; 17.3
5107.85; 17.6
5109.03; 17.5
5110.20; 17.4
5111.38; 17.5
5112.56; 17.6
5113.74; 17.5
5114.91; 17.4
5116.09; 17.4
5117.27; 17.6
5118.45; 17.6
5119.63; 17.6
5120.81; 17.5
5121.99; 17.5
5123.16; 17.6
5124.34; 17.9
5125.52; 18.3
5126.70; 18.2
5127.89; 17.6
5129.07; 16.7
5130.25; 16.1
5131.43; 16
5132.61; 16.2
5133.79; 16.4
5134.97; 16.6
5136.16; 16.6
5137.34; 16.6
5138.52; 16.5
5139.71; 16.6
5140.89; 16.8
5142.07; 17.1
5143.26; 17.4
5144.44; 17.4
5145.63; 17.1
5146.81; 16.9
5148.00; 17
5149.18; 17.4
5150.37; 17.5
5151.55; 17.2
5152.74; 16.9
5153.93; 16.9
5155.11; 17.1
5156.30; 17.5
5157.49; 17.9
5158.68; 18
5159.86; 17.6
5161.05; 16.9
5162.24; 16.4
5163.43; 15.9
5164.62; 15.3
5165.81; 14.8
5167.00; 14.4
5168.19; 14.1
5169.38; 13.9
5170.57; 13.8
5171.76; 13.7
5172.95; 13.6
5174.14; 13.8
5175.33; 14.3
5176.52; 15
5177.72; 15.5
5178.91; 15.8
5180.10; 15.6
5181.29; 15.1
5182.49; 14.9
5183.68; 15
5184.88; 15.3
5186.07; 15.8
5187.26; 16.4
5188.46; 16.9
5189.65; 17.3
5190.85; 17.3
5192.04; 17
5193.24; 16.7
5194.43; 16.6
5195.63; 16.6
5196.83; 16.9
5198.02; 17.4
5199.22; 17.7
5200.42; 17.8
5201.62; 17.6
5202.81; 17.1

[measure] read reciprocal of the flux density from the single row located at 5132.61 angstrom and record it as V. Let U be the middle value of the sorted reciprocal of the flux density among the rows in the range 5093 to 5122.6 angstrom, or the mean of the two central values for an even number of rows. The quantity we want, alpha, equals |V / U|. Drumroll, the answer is 1.07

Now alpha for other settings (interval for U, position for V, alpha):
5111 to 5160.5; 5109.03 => 0.99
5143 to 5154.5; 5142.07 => 1.00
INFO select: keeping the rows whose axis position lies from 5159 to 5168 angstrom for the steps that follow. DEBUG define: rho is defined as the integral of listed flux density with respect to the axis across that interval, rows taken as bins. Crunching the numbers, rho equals 143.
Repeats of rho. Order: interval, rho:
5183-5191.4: 137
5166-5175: 126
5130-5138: 131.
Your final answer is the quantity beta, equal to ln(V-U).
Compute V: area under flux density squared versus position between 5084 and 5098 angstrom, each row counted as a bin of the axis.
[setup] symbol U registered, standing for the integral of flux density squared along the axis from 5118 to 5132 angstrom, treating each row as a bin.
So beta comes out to 2.7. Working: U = 4238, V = 4253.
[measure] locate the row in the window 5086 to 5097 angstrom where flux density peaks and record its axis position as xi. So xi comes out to 5089.07 angstrom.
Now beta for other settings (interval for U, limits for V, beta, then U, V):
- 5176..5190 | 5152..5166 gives 6.3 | 3455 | 3974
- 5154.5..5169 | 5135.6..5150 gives 5.6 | 3874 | 4144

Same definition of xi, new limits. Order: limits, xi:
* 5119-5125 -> 5124.34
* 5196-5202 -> 5200.42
